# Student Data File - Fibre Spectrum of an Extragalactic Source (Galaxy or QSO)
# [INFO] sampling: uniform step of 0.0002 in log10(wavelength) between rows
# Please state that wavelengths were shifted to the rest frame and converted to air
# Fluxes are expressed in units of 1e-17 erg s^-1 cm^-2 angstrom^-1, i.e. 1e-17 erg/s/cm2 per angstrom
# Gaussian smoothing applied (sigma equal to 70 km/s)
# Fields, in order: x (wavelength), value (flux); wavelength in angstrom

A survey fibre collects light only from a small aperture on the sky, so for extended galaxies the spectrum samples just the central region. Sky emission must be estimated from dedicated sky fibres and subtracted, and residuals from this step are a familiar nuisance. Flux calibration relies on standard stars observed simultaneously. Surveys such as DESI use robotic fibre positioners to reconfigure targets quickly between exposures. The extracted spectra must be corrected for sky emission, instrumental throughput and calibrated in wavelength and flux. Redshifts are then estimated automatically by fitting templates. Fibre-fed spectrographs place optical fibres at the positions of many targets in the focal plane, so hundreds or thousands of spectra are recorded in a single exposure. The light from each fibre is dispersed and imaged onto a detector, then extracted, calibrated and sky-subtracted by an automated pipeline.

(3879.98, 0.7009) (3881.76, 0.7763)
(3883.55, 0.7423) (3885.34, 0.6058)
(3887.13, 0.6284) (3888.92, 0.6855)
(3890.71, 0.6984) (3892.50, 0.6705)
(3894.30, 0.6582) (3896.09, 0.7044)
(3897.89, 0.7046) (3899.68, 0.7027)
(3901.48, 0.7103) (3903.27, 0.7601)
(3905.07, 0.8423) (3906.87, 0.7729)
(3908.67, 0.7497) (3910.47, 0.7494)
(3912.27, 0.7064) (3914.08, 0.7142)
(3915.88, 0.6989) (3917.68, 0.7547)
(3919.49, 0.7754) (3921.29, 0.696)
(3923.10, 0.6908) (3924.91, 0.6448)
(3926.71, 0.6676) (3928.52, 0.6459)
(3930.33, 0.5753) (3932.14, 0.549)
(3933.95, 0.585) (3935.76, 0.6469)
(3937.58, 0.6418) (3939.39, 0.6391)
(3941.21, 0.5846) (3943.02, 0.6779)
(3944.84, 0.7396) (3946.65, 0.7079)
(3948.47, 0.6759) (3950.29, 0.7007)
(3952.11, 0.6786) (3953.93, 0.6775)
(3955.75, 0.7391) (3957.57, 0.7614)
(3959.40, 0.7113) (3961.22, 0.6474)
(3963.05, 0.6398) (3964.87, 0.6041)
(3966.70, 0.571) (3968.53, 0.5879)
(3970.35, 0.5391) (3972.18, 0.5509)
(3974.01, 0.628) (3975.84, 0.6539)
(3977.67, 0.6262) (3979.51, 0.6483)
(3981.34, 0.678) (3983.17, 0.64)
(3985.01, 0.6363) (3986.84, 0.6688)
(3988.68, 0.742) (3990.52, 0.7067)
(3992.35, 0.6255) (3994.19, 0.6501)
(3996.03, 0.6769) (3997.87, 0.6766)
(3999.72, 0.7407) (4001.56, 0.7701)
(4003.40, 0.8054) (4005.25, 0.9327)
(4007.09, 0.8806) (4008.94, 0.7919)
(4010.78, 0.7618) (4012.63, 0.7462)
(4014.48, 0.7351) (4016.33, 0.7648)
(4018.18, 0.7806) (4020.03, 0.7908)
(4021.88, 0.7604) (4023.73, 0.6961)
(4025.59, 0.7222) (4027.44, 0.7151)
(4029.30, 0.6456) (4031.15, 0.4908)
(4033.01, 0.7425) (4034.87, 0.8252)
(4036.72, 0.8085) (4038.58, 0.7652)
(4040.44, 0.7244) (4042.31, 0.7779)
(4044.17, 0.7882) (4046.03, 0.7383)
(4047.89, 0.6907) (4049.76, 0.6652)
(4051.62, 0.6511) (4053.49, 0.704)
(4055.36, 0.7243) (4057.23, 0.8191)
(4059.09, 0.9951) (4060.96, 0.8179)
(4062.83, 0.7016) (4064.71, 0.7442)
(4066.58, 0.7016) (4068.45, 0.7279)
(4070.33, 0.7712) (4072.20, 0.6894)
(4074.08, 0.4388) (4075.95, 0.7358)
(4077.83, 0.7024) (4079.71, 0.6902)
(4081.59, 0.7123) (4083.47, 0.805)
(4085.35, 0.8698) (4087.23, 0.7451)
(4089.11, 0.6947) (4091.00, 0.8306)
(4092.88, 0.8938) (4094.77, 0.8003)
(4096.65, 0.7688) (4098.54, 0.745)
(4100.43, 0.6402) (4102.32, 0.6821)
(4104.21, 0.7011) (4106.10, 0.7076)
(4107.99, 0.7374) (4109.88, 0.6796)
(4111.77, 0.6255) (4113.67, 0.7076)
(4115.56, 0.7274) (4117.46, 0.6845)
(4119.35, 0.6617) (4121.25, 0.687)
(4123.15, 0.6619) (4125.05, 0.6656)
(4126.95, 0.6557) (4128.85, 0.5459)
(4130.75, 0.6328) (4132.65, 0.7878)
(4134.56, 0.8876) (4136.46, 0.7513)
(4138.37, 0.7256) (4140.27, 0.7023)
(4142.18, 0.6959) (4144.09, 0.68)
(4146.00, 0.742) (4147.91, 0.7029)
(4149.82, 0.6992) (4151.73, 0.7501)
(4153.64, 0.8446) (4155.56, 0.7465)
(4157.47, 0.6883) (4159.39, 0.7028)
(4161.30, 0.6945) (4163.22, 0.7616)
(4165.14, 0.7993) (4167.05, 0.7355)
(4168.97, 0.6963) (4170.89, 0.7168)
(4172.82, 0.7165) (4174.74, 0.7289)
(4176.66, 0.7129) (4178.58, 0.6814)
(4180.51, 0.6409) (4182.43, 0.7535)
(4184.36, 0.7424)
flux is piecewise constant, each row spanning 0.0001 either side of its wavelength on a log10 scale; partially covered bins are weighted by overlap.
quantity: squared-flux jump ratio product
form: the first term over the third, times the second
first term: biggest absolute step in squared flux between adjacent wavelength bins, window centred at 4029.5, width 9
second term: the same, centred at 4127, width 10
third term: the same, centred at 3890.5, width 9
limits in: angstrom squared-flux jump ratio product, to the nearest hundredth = 0.55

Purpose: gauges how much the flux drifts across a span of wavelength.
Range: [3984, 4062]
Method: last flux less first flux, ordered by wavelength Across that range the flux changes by 0.18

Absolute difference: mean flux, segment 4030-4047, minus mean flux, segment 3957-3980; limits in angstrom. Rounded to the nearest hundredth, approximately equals 0.11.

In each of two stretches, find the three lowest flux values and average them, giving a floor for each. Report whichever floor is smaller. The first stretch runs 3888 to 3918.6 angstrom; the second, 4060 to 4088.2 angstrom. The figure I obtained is 0.606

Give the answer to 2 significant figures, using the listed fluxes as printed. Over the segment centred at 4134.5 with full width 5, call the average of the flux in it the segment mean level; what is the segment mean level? 0.81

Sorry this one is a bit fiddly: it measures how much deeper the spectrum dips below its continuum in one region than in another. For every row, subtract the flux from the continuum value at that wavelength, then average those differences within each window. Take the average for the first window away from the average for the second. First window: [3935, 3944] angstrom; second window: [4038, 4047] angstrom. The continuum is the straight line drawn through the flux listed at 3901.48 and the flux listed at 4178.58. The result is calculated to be -0.13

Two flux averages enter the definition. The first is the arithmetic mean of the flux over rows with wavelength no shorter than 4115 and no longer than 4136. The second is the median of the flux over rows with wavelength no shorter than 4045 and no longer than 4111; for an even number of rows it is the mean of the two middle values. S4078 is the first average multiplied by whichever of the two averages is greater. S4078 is 0.50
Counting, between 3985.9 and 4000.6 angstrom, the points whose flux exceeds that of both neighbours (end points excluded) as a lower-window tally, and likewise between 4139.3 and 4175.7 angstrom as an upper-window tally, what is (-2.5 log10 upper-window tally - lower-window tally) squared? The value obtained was 14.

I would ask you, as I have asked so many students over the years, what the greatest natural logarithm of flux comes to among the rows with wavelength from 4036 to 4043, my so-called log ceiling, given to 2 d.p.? -0.21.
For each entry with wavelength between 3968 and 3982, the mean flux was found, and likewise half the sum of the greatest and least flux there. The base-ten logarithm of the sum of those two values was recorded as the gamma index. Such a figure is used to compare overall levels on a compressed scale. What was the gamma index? 0.087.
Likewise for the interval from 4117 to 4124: 0.130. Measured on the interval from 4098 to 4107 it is 0.142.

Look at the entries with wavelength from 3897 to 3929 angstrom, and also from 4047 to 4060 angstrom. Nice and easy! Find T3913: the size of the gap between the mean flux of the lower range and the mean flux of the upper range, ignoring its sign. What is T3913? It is 0.03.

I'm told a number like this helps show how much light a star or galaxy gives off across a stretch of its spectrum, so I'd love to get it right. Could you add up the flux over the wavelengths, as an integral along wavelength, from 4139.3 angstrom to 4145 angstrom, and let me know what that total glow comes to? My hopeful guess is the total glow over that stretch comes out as 4.0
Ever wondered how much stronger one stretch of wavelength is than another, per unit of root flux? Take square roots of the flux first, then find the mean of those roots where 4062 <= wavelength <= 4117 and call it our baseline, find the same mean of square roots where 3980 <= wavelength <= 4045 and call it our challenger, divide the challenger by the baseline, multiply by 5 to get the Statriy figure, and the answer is 5.03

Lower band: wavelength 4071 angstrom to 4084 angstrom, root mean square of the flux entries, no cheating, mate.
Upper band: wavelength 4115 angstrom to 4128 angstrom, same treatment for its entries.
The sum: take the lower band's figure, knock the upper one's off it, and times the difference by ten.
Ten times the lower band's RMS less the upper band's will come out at 0.1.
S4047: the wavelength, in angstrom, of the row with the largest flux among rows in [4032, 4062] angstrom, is 4059.09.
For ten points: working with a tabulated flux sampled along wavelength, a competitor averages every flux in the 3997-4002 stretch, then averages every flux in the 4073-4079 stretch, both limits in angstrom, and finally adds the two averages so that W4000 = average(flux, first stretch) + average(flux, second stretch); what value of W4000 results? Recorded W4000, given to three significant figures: 1.35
